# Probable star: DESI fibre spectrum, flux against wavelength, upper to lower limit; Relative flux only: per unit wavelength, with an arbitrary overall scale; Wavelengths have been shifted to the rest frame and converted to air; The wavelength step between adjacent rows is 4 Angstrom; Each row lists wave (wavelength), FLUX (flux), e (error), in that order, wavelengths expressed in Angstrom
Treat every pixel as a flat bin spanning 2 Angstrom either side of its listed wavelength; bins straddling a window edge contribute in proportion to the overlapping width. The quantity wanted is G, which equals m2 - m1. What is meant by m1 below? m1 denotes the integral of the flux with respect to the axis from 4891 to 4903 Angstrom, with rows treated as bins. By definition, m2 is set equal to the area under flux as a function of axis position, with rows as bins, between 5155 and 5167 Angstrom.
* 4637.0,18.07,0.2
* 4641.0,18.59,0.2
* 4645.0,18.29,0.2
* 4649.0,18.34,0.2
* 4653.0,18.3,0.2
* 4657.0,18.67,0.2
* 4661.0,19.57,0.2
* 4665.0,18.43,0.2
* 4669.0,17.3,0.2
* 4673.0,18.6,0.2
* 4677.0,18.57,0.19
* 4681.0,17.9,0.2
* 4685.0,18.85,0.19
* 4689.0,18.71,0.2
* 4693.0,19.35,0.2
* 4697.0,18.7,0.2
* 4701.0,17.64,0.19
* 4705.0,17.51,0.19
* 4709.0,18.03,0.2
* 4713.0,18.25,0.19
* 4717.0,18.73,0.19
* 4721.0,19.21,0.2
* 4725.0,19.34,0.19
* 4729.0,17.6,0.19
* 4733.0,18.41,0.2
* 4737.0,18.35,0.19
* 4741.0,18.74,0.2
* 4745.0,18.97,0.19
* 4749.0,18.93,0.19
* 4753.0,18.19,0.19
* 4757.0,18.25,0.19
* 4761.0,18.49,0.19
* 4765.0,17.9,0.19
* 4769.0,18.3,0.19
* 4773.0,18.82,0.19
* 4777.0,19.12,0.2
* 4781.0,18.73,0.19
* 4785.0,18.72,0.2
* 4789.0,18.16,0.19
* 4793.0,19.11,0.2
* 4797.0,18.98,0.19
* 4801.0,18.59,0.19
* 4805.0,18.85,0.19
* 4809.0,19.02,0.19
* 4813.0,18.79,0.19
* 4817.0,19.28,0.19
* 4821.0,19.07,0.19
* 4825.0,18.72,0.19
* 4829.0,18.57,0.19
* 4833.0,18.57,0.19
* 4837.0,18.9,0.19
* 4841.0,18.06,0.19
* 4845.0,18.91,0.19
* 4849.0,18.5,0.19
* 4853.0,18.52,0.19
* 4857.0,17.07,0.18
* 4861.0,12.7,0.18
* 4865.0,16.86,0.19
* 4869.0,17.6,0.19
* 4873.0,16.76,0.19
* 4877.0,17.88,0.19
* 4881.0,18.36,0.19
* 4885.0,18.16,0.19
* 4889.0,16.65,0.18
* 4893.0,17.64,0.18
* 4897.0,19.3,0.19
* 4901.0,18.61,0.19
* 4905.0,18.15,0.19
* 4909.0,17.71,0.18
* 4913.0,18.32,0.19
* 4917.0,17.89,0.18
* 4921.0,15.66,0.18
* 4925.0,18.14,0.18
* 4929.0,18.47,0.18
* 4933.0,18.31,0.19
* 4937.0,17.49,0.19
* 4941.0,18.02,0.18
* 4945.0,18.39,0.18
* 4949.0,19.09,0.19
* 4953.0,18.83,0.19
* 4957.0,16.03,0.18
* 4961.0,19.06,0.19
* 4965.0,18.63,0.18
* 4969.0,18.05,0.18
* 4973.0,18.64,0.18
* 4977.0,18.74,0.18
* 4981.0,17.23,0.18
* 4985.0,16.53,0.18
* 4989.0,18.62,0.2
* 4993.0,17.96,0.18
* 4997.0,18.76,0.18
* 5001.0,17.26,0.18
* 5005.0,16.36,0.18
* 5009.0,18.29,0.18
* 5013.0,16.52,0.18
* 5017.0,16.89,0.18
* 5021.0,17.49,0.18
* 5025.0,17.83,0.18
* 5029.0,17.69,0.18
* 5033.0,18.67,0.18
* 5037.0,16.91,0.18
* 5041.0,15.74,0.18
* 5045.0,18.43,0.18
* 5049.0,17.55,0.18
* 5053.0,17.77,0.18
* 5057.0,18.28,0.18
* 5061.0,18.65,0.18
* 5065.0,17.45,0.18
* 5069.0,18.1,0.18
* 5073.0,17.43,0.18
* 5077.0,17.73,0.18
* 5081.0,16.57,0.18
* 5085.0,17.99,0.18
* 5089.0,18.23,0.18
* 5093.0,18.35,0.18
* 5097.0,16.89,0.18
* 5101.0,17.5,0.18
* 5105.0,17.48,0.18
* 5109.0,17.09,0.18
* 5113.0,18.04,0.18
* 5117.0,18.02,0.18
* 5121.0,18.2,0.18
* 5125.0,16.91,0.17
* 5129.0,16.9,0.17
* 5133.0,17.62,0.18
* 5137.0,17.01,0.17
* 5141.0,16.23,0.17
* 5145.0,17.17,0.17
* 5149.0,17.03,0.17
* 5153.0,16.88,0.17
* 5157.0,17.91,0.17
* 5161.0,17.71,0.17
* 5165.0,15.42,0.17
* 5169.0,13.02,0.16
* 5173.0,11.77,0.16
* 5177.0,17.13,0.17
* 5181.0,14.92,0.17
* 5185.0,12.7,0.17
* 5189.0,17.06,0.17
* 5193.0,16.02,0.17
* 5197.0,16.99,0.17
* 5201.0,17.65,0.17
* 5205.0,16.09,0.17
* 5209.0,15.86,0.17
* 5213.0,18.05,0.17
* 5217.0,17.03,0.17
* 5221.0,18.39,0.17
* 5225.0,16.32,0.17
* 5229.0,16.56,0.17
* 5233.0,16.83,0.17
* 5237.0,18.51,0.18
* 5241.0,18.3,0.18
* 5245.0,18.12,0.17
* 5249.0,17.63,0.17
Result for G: -18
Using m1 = 222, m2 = 204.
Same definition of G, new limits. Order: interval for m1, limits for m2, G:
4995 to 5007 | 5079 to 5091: 2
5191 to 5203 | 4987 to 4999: 19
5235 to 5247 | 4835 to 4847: 4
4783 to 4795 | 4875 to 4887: -6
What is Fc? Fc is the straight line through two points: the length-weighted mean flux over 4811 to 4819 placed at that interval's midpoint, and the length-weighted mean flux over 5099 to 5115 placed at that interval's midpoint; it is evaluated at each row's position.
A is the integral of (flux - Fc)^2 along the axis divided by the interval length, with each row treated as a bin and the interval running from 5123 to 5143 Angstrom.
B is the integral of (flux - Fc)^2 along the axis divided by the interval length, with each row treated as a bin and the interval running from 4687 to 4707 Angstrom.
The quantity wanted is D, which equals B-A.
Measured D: 1.7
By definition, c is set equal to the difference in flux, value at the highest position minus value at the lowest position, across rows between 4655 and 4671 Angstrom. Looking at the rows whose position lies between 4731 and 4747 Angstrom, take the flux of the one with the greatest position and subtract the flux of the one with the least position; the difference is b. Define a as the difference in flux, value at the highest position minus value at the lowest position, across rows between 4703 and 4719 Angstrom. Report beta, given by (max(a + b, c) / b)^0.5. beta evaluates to 1.8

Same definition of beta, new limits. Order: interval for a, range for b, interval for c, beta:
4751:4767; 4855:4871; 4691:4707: 0.7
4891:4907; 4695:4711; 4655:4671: 0.5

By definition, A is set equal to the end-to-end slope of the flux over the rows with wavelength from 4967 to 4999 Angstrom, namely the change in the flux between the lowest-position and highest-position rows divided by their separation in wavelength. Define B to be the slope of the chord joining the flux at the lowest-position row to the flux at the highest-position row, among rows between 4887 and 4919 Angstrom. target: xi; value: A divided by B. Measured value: 0.6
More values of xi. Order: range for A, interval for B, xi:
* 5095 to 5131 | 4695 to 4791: -0.1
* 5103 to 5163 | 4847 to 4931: -11.0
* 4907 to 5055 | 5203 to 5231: 0.0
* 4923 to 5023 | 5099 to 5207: 0.5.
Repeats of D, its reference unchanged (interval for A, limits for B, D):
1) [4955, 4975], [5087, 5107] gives -0.9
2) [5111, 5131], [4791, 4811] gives -0.3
